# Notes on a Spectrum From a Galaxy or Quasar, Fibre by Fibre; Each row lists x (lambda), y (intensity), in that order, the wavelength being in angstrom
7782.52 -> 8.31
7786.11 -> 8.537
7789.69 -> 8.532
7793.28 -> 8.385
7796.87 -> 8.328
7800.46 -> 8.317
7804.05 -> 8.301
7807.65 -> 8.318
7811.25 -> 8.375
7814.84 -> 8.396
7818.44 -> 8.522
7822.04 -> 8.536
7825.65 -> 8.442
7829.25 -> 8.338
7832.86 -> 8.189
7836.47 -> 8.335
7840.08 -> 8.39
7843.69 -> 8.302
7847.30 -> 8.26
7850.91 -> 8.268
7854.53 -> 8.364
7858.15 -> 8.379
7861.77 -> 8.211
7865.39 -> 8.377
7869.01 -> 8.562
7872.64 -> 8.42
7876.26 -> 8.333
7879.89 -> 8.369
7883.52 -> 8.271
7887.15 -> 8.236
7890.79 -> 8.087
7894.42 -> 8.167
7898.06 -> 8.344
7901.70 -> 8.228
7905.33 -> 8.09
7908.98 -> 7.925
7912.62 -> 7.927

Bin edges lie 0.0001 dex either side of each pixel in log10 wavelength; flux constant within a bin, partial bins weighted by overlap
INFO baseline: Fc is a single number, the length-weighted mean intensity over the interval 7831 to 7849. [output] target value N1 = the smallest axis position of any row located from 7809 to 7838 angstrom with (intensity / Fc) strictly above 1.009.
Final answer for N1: 7811.25 angstrom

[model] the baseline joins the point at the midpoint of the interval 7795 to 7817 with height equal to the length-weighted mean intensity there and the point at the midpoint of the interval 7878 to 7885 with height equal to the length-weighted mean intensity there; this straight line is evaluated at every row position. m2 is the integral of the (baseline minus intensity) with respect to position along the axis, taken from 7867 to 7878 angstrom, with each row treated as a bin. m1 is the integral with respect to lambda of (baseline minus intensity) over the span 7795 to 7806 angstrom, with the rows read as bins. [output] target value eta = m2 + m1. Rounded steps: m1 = 0.3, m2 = -1.3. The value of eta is -1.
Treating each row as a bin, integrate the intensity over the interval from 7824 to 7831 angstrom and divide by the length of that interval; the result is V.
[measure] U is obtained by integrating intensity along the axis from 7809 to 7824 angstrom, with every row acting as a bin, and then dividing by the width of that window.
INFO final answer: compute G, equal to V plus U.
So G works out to 16.8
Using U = 8.45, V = 8.39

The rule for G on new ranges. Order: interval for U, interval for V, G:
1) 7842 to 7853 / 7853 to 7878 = 16.7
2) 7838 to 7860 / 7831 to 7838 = 16.6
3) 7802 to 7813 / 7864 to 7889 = 16.7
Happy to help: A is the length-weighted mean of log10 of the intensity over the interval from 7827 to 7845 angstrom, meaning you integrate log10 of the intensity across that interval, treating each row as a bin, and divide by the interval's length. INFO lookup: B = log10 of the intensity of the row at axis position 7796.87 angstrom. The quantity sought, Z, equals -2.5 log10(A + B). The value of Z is -0.662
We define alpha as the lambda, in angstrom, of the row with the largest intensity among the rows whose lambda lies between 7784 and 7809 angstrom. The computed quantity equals 7786.11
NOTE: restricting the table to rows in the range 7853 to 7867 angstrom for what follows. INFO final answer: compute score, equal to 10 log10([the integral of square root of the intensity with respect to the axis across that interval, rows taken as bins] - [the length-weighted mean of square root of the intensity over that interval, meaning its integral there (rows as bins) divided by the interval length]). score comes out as 15.7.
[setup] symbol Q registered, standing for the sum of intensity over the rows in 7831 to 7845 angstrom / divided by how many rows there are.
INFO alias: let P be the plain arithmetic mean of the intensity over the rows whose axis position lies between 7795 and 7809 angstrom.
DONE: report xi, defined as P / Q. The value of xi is 1.001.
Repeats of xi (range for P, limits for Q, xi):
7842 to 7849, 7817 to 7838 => 0.987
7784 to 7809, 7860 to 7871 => 1.001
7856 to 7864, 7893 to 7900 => 1.005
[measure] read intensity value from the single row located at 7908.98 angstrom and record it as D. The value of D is 7.925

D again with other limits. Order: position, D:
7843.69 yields 8.302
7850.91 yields 8.268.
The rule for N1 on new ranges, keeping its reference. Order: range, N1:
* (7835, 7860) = 7840.08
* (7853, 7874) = 7858.15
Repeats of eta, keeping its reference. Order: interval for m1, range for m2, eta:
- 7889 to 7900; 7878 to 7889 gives 2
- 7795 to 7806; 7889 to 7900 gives 2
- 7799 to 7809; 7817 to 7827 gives -1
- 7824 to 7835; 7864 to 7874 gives -1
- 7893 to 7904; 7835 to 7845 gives 1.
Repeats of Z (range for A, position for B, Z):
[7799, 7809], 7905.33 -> -0.655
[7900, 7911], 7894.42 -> -0.650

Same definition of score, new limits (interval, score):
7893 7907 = 15.7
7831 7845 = 15.7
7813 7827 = 15.8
